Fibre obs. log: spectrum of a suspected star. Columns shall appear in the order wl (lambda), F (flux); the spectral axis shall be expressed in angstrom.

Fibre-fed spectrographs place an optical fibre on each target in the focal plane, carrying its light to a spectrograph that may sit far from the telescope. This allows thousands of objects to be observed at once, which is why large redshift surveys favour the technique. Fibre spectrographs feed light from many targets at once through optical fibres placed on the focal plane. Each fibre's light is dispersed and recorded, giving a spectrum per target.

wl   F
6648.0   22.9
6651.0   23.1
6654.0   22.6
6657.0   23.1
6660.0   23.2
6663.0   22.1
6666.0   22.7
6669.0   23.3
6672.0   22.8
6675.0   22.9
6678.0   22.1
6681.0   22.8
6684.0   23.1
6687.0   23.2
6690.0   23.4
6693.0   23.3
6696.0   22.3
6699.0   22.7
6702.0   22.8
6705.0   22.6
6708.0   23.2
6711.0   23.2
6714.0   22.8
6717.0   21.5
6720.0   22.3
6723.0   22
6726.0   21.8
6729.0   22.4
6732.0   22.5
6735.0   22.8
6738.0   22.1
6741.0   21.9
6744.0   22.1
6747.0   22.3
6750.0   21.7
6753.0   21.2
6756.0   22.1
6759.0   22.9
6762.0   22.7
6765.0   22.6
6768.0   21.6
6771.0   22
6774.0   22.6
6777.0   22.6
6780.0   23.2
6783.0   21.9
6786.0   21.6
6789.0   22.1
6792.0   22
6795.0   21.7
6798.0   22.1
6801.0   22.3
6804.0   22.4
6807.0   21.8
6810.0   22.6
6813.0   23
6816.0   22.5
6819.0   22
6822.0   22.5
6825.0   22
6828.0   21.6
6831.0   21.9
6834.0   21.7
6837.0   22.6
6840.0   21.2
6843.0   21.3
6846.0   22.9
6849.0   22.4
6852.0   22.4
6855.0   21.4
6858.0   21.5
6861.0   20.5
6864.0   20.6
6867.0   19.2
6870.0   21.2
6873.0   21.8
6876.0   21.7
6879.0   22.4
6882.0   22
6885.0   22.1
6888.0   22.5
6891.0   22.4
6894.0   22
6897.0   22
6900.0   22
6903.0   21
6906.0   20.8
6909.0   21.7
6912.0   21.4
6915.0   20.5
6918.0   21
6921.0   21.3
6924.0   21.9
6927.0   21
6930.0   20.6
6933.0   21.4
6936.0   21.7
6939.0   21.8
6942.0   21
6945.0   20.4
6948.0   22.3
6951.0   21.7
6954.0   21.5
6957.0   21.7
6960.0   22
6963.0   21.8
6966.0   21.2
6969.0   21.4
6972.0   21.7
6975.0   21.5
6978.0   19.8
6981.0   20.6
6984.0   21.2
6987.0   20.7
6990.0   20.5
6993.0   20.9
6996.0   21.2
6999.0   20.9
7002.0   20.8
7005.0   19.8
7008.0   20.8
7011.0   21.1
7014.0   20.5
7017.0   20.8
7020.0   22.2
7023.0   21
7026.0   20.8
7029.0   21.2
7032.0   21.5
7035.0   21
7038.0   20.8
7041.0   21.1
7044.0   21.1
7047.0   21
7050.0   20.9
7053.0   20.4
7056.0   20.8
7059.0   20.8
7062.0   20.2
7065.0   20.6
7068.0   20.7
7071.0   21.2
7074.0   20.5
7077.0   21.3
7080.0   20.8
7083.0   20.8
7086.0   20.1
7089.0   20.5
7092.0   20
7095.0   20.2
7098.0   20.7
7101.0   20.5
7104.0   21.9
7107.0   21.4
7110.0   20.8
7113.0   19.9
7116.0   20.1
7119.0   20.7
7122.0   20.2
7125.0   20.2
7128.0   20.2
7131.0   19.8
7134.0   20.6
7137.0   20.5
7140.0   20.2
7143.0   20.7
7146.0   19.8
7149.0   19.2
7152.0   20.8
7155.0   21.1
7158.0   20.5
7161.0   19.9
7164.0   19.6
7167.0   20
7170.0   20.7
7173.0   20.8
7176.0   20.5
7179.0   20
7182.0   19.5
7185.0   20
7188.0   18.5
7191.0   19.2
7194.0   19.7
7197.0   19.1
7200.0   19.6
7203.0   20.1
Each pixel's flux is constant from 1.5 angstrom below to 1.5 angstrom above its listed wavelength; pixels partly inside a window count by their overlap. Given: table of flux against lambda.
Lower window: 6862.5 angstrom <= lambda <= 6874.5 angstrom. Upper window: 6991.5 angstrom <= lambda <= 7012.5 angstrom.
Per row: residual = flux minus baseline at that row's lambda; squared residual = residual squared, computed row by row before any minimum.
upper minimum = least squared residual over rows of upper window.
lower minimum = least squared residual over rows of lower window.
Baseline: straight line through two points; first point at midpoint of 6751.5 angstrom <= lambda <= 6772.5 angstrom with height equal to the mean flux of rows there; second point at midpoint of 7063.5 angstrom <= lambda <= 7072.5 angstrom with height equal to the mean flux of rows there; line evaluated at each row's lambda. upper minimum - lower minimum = -0.01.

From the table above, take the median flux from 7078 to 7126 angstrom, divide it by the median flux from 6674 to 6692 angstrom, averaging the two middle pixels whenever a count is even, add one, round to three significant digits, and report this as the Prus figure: 1.89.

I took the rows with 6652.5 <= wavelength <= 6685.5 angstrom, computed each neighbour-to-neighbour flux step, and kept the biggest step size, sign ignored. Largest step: 1.10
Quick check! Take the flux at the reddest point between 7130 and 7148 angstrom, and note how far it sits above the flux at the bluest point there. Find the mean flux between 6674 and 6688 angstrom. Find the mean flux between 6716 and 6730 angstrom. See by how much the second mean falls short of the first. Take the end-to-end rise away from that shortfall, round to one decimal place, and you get 0.8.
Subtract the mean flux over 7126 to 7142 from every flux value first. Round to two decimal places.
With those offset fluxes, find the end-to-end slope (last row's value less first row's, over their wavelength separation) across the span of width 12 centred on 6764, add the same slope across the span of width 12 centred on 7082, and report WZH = -0.28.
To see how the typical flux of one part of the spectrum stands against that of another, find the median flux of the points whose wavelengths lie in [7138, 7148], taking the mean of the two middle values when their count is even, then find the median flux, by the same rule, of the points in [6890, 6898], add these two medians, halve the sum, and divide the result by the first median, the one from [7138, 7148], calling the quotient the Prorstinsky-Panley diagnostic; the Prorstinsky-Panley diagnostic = 1.04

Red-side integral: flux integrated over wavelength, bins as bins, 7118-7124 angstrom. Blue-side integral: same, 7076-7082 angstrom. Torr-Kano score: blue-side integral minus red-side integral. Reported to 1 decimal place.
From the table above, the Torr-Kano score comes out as 3.6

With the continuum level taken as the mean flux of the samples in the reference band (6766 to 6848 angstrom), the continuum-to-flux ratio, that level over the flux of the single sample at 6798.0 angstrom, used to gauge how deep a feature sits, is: 1.00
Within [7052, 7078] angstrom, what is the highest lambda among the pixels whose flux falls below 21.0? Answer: 7074.0 angstrom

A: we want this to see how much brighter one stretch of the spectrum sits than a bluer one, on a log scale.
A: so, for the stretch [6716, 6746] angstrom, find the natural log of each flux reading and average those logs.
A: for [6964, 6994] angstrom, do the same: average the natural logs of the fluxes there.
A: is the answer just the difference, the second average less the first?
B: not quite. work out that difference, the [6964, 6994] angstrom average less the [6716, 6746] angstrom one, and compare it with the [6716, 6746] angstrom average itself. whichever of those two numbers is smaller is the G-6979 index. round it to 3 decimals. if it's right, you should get -0.055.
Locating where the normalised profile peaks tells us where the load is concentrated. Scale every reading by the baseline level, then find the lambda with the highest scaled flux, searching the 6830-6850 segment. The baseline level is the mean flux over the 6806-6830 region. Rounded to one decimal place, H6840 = 6846.0 angstrom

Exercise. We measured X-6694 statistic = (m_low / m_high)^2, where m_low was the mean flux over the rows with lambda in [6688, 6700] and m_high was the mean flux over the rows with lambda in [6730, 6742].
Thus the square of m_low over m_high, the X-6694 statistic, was 1.05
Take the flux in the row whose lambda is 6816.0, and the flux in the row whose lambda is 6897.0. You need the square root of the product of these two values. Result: 22.2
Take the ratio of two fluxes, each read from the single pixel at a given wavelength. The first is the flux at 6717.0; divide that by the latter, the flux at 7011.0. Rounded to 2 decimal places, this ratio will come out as 1.02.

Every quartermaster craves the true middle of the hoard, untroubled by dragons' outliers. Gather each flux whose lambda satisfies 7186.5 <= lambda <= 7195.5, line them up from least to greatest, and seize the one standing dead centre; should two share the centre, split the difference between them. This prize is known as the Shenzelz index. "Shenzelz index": 19.2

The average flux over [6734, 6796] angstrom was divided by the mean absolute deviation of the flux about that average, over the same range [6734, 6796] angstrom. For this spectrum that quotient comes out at 54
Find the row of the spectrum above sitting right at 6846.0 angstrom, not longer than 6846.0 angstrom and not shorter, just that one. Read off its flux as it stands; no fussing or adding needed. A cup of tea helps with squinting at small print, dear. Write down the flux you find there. 22.9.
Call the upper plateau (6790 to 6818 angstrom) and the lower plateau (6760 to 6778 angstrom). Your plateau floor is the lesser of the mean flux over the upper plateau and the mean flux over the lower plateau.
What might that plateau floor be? 22.3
